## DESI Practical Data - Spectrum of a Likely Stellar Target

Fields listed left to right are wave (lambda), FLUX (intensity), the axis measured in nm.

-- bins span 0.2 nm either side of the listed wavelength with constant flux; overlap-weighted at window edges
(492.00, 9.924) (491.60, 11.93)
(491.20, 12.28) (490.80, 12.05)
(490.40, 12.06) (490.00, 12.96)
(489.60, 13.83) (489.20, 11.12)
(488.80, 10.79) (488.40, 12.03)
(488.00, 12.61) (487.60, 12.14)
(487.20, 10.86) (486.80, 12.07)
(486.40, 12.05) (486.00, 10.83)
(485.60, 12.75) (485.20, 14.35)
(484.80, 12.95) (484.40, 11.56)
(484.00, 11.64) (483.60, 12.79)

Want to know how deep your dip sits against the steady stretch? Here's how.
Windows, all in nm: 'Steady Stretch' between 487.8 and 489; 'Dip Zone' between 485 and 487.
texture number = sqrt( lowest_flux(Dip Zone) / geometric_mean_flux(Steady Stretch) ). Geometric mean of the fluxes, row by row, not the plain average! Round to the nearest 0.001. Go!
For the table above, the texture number 0.959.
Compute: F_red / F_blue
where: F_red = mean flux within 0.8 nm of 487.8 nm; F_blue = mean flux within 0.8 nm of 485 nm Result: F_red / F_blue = 0.92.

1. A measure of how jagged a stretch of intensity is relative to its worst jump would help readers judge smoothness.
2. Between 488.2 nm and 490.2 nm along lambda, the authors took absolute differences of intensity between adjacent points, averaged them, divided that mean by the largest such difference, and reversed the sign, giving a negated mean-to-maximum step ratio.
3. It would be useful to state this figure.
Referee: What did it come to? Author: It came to -0.48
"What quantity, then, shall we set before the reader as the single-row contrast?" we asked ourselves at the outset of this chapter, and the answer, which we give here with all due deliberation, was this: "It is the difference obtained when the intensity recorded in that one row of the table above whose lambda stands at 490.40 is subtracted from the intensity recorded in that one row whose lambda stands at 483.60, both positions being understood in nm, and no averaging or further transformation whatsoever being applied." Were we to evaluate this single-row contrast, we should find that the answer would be 0.7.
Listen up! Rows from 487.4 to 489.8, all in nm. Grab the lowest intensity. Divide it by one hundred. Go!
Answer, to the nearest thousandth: 0.108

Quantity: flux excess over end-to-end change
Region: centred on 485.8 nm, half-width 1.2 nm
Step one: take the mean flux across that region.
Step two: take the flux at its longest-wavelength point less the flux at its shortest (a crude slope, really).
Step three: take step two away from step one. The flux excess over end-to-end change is 13.4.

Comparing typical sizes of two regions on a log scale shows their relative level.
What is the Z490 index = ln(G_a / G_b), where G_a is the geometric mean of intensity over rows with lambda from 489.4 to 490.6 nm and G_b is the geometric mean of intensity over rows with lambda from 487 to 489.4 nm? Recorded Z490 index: 0.11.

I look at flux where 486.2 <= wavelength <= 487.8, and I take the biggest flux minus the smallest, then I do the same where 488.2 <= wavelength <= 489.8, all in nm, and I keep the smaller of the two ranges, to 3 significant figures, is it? 1.28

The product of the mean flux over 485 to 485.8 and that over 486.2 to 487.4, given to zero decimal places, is 158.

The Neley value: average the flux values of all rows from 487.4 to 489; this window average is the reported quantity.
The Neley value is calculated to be 11.9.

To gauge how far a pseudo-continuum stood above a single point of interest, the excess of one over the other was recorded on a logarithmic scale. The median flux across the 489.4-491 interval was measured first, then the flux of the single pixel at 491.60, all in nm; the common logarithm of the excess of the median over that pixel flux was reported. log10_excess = -0.24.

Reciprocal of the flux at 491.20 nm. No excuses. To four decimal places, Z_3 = 0.0814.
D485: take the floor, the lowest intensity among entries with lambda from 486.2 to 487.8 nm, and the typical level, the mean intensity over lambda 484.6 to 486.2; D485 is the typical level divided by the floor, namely 1.17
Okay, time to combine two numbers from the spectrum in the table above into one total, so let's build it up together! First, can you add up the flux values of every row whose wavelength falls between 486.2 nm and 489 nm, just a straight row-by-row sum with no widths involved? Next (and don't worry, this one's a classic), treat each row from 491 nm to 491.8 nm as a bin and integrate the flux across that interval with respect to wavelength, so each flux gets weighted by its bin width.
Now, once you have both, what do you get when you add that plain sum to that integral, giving 92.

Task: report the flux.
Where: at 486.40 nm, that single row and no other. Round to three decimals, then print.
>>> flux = 12.050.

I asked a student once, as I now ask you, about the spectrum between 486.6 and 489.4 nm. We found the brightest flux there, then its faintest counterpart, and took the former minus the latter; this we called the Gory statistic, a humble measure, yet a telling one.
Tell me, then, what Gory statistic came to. 1.8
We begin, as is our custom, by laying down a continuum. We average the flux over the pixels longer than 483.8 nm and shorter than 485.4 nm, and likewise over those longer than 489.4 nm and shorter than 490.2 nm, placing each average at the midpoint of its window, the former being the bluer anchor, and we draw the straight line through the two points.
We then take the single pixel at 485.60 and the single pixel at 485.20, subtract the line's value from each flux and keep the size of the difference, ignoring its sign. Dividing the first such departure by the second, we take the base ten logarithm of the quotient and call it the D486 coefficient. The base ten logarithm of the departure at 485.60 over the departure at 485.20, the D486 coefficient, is -1.9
